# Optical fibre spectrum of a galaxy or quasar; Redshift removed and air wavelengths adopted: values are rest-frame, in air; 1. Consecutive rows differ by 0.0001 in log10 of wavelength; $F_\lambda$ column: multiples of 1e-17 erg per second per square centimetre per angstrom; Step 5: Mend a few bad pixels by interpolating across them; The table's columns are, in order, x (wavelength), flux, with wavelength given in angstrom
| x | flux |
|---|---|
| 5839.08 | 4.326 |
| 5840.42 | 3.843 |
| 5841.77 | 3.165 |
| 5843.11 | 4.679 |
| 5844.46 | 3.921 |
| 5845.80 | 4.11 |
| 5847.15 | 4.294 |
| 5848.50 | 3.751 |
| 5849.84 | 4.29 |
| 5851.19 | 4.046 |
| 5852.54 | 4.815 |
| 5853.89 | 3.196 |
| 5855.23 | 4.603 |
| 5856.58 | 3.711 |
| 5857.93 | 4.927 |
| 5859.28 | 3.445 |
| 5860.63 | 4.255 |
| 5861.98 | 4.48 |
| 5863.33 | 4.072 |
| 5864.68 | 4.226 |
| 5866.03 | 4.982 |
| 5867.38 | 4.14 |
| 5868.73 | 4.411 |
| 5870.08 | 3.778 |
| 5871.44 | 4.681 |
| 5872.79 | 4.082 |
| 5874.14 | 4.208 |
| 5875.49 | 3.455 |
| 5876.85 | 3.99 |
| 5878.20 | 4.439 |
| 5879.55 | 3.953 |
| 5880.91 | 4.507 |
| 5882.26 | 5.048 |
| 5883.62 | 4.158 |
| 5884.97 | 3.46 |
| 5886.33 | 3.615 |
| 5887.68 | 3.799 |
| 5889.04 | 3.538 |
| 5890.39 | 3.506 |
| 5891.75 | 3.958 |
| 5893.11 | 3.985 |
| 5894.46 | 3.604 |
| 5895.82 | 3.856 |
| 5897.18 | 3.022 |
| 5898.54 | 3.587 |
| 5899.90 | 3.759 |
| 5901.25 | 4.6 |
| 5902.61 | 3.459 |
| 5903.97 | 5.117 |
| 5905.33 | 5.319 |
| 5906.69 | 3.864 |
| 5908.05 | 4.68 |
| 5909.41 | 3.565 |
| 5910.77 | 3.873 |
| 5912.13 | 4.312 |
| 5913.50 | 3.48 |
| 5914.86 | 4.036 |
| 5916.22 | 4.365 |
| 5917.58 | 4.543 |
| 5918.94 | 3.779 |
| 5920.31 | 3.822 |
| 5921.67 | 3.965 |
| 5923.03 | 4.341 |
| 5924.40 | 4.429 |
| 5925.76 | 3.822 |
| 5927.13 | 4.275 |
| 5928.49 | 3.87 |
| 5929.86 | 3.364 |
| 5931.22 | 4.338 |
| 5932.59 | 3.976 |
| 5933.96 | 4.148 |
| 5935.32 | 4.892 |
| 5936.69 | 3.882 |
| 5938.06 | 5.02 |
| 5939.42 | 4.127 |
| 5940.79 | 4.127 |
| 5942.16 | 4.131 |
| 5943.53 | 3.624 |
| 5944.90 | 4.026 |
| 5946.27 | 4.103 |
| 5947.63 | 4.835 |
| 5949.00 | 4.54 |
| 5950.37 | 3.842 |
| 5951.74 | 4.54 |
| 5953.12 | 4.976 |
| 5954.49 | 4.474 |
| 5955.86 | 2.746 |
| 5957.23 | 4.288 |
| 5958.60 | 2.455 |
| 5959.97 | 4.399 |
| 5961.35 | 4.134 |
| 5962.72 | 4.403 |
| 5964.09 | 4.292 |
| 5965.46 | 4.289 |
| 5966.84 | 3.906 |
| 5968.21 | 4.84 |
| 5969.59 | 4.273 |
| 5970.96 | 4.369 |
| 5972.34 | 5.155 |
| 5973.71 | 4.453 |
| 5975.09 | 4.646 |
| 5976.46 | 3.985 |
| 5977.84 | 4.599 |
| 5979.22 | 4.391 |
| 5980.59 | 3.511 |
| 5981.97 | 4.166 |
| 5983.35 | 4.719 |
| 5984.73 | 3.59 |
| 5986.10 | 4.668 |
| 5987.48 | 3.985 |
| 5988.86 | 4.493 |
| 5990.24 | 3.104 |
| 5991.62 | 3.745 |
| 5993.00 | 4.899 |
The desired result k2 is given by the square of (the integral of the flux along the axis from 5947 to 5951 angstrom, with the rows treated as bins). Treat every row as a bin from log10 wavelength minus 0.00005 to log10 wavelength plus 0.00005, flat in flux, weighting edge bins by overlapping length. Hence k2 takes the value 311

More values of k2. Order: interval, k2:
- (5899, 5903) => 251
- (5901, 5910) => 1546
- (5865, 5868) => 185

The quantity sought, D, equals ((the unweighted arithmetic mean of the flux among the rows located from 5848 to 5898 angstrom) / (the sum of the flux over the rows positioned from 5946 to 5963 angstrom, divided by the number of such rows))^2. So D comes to 0.96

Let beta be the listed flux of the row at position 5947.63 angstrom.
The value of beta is 4.835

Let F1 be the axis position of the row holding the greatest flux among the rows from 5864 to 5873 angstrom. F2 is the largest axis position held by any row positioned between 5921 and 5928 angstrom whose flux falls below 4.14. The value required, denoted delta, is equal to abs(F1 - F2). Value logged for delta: 59.7 angstrom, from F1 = 5866.03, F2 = 5925.76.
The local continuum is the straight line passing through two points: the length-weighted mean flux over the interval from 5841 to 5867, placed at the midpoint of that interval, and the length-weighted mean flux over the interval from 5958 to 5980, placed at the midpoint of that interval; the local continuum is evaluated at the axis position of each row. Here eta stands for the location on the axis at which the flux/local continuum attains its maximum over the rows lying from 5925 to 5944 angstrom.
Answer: 5938.06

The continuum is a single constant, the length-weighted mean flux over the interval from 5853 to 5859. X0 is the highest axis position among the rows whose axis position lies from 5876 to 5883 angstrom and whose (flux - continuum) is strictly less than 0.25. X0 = 5879.55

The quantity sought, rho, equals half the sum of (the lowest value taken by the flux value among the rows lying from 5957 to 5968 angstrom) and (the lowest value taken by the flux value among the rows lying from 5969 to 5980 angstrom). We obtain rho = 3.22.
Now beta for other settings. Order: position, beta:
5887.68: 3.799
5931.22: 4.338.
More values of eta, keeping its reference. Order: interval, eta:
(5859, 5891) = 5882.26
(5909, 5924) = 5917.58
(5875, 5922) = 5905.33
